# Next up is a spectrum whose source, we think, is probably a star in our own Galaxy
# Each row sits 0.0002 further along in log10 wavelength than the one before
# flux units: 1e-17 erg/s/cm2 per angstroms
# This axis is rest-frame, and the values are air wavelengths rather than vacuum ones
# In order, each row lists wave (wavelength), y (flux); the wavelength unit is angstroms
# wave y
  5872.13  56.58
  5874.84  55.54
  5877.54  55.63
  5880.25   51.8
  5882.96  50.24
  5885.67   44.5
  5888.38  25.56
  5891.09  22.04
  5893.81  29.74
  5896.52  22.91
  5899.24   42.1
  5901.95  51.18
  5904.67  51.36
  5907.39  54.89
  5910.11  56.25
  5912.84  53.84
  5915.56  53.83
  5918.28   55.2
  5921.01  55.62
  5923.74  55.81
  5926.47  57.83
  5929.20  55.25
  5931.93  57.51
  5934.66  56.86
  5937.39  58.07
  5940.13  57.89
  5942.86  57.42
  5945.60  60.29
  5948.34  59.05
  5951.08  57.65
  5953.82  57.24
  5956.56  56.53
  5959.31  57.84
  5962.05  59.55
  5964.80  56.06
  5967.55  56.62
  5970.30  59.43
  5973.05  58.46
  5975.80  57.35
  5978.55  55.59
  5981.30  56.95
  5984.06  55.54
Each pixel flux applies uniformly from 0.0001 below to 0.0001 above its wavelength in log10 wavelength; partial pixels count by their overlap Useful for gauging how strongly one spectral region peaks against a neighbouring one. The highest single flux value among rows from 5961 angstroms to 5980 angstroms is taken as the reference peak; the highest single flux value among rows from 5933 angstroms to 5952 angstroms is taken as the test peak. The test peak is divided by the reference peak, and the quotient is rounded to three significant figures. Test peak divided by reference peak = 1.01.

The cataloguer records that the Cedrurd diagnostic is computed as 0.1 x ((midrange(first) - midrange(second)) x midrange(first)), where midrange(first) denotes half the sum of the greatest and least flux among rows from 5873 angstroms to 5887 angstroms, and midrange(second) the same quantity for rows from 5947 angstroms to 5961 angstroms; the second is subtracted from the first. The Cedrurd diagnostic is -39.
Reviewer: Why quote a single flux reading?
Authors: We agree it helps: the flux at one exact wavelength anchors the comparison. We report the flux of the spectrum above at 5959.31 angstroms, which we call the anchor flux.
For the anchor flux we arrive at 57.84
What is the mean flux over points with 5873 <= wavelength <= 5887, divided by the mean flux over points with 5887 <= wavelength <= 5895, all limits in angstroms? 2.0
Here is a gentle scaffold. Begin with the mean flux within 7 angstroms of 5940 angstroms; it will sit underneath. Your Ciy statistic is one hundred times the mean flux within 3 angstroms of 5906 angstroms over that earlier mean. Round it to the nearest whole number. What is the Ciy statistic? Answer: 91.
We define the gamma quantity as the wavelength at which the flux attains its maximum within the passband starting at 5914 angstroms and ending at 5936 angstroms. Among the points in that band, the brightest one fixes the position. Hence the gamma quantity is 5926.47 angstroms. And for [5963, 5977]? 5970.30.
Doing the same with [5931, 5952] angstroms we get 5945.60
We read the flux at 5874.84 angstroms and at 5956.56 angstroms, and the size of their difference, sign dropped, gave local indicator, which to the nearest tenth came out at 1.0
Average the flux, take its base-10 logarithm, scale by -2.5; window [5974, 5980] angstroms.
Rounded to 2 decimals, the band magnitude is -4.38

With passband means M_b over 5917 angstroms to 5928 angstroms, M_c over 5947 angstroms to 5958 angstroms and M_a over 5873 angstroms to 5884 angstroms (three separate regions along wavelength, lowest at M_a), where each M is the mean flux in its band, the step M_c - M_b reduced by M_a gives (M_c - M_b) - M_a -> -52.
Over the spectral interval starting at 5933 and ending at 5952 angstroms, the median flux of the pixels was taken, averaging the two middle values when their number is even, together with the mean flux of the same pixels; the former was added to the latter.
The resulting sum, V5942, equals 116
